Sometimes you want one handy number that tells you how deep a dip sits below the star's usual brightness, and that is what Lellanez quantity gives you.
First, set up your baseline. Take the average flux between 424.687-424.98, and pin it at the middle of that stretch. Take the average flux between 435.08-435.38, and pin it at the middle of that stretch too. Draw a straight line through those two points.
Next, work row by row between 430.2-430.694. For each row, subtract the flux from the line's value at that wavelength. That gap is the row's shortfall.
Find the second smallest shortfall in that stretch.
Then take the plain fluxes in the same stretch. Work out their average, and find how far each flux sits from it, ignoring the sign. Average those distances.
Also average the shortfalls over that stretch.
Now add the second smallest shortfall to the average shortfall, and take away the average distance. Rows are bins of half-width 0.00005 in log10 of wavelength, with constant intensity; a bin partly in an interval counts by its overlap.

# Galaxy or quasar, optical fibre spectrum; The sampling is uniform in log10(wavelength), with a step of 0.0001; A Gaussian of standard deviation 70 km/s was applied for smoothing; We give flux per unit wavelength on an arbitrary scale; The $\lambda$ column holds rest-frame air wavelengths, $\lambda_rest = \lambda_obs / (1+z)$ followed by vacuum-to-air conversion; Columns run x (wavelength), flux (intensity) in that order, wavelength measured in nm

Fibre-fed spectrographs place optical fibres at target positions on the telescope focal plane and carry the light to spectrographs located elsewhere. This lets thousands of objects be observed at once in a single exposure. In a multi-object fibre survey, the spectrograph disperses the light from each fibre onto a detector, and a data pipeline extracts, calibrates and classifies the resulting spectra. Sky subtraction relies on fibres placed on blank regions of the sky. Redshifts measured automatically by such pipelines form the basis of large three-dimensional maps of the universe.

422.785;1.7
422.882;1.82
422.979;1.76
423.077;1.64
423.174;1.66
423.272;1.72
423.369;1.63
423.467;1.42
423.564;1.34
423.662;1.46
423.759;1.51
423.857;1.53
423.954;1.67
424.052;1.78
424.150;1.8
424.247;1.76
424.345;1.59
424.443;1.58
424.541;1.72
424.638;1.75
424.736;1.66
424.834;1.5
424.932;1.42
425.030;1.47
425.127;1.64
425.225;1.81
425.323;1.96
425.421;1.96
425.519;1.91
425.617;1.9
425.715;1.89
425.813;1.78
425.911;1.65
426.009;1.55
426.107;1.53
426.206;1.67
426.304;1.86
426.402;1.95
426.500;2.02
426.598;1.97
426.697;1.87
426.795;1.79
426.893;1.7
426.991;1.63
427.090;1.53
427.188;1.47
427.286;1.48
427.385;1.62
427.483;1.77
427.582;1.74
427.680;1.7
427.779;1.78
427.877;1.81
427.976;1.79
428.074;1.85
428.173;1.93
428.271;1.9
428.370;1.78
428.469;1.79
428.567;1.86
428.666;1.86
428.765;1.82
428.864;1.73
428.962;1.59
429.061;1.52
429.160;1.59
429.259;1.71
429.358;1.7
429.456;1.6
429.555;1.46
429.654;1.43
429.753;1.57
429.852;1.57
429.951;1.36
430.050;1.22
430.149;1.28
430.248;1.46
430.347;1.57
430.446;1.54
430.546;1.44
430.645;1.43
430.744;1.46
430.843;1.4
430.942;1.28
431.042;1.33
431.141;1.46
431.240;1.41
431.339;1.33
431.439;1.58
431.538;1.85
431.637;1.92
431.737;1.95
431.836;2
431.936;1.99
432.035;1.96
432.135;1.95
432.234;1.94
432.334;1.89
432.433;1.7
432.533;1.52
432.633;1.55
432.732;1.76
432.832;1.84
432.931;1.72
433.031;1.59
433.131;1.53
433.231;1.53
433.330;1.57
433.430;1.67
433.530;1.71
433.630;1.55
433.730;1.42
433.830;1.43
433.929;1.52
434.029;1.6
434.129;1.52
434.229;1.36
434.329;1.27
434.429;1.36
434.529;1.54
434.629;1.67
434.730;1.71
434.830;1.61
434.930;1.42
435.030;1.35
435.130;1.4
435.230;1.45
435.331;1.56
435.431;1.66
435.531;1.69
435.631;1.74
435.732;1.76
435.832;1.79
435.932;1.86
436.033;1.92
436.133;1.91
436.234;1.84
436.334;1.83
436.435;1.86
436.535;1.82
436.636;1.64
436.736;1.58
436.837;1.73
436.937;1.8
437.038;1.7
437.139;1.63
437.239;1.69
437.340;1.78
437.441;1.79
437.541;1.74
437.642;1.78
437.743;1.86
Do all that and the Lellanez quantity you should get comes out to -0.1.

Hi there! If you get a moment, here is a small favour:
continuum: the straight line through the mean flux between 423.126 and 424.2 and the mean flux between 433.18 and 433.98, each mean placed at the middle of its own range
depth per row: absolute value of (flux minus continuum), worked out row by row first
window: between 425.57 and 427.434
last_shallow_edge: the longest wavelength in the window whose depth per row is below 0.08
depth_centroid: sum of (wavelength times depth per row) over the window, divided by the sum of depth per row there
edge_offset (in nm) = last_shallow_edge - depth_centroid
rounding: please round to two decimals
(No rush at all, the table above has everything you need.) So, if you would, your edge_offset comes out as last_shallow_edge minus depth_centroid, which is 1.00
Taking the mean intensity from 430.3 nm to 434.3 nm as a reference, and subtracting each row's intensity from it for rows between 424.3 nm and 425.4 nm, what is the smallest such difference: -0.34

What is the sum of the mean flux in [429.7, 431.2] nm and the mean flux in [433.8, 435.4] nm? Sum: 2.91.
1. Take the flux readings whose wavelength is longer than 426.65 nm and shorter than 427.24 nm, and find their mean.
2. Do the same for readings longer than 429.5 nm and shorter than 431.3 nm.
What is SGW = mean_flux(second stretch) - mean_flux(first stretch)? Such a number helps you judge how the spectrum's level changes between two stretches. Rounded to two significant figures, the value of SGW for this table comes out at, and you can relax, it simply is -0.24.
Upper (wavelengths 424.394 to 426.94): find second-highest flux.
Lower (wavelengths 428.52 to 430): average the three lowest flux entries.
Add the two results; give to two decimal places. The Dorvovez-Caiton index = 3.39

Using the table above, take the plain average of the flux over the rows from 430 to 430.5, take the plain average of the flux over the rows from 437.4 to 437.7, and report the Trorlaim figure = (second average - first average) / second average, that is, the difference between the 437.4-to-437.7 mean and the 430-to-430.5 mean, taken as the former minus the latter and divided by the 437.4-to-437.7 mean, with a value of 0.20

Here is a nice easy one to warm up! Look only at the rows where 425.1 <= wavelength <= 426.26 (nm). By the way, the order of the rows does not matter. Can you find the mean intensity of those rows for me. 1.77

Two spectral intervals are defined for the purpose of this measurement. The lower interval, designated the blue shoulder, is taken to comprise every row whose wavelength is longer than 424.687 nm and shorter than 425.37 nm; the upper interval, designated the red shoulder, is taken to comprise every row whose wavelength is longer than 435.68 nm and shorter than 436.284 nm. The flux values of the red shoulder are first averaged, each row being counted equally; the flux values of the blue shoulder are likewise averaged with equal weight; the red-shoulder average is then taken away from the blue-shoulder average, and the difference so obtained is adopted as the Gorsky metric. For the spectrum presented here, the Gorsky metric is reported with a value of -0.2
